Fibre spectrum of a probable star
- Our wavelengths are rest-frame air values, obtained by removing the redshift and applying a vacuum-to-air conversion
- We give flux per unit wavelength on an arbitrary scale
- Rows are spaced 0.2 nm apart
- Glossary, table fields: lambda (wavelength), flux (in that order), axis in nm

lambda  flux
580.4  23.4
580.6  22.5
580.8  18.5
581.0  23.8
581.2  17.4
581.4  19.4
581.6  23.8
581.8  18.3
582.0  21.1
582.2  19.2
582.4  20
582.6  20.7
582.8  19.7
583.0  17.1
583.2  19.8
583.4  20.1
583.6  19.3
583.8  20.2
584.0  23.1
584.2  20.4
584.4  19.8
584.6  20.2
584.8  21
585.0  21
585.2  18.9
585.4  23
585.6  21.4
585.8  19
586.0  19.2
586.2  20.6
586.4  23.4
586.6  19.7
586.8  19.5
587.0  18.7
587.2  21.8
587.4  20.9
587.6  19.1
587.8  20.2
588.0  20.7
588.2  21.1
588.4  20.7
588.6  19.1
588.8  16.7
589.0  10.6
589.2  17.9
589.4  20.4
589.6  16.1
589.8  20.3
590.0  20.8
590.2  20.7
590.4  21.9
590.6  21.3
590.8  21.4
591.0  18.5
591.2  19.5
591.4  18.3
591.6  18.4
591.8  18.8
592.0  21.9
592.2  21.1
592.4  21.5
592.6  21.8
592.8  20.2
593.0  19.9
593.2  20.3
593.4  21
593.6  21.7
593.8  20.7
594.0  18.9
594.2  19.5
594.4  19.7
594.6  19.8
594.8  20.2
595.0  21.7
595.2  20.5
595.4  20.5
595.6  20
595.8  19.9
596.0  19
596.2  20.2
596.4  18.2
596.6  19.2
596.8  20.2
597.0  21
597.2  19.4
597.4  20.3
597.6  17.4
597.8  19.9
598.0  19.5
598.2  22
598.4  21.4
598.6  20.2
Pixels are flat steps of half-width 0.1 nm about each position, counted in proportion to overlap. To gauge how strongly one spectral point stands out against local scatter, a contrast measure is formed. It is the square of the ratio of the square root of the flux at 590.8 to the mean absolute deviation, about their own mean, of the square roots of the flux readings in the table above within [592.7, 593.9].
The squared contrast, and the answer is 7088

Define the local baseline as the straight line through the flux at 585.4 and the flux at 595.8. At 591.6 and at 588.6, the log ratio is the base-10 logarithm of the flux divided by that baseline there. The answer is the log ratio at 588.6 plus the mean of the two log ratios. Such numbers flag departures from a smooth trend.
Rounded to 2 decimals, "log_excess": -0.12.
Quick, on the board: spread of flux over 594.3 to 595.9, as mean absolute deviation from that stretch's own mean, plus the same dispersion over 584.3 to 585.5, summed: 1.5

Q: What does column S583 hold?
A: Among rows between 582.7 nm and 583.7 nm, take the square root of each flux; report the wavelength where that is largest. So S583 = 583.4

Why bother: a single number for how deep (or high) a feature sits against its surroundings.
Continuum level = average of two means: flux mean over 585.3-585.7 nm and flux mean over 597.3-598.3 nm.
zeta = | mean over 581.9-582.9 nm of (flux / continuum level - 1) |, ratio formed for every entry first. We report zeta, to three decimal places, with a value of 0.041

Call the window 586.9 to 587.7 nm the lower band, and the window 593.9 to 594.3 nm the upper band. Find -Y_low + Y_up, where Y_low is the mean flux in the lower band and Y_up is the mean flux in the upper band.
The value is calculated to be -0.9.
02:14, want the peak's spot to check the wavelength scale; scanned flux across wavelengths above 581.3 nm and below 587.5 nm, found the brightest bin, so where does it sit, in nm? 581.6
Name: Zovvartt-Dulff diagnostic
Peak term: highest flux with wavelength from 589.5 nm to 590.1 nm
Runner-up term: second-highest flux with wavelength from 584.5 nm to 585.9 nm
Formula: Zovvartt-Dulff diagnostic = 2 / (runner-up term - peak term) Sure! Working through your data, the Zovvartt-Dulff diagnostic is 3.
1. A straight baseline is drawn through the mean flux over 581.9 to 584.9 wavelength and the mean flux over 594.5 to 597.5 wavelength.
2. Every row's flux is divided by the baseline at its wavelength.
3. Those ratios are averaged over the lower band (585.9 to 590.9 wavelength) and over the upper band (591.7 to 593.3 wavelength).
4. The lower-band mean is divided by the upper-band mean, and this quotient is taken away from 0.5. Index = -0.45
